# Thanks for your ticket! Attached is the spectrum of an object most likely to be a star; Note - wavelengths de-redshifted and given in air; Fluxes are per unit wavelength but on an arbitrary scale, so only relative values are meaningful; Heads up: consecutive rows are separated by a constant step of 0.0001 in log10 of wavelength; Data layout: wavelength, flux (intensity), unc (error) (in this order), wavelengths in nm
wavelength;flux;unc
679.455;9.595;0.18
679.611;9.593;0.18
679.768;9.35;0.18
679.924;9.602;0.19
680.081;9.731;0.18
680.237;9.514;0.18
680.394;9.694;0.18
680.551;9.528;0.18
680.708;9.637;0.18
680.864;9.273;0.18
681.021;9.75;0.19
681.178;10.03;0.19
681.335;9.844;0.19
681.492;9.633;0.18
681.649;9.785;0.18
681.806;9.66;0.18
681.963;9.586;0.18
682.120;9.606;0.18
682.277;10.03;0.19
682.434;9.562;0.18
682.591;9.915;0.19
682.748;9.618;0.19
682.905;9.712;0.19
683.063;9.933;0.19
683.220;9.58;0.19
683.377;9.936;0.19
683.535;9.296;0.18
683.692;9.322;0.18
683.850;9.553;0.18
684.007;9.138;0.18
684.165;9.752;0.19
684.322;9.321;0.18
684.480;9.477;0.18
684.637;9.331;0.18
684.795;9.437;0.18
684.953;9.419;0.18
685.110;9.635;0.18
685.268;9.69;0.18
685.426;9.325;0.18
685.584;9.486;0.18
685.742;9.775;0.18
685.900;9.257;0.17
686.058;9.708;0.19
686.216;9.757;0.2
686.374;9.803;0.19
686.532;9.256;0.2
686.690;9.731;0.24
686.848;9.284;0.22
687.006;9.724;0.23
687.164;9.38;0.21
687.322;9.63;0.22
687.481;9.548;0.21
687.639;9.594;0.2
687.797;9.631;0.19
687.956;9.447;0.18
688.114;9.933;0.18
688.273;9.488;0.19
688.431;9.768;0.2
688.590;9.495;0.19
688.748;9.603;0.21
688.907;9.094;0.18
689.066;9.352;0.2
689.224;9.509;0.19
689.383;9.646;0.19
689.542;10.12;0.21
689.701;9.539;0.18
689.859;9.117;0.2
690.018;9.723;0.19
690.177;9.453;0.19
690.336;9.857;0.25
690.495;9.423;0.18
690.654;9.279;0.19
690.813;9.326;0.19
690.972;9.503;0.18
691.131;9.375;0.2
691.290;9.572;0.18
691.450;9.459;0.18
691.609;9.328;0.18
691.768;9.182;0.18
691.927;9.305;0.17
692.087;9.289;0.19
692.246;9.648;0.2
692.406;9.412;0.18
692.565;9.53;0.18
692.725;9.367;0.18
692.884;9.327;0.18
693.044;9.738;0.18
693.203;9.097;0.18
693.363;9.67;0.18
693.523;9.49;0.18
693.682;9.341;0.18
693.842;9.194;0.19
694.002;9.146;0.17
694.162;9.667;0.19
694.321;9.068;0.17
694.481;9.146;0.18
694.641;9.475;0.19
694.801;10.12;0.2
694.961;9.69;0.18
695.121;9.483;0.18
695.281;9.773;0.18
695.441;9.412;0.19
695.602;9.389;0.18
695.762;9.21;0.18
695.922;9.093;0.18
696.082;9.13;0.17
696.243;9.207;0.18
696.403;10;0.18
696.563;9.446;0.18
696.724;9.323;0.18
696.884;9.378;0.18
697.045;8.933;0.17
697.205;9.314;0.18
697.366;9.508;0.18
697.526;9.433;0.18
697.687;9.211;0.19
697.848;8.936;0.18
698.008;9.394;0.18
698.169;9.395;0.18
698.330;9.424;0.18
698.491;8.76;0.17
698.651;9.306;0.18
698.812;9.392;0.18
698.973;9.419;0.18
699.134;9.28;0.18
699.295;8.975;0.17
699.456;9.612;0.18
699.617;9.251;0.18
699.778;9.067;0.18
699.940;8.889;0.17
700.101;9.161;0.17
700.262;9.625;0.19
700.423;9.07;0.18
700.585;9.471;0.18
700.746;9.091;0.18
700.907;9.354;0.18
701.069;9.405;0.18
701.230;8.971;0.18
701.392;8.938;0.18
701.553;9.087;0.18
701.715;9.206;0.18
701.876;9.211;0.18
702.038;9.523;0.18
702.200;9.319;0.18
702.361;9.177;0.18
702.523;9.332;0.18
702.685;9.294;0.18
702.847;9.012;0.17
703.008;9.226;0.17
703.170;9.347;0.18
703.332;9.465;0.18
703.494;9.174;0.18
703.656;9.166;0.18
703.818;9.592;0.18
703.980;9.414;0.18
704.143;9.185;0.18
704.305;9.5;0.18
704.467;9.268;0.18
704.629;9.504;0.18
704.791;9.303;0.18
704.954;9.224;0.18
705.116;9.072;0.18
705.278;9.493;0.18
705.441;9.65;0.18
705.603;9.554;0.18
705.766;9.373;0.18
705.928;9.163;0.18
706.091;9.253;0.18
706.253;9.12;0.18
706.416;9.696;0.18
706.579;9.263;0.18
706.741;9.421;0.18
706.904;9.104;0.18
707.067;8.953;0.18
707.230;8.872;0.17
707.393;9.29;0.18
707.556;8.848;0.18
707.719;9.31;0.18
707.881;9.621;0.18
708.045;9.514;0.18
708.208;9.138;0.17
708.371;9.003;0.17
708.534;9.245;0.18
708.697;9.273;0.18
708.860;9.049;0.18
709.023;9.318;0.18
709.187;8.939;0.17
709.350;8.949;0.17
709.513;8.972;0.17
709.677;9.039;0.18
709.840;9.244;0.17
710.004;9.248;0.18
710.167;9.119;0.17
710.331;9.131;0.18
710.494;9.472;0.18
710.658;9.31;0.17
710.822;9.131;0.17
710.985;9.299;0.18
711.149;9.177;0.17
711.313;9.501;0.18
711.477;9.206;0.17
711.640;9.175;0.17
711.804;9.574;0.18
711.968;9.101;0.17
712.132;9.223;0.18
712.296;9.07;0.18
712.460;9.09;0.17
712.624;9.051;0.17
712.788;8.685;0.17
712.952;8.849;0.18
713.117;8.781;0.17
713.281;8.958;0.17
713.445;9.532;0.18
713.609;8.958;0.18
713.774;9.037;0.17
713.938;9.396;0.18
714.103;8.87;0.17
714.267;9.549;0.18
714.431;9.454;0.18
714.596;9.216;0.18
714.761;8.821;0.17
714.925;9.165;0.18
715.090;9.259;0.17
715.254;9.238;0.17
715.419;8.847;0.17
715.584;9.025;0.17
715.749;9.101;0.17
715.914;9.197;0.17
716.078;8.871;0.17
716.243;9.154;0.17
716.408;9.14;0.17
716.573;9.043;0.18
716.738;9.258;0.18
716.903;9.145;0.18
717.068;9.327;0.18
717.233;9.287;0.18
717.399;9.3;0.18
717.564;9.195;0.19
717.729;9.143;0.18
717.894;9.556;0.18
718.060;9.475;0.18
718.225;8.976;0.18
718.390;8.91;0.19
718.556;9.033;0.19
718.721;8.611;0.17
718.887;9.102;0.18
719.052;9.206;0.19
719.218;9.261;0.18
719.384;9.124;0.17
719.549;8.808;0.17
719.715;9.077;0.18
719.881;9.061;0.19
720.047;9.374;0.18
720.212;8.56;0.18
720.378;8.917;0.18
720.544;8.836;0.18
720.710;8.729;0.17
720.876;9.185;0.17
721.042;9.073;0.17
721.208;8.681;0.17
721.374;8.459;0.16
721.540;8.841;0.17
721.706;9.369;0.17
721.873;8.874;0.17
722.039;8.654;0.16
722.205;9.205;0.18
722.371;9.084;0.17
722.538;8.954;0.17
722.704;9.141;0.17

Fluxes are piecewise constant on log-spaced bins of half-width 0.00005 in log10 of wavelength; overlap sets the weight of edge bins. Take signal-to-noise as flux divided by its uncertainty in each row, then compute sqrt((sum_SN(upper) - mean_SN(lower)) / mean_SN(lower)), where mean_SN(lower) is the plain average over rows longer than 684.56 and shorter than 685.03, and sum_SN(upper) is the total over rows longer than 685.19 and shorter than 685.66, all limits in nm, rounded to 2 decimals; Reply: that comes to 1.43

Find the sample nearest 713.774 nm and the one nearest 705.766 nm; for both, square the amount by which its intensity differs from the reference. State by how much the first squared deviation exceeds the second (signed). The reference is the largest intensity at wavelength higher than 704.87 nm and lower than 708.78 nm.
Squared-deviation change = 0.33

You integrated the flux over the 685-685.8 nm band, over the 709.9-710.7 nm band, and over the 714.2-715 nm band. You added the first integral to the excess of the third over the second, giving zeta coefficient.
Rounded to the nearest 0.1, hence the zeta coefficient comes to 7.6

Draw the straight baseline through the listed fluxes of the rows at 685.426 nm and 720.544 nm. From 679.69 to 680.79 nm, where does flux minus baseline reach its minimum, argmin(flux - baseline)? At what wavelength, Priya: 679.768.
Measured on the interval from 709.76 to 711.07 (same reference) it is 710.167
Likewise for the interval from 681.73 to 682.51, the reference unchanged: 682.434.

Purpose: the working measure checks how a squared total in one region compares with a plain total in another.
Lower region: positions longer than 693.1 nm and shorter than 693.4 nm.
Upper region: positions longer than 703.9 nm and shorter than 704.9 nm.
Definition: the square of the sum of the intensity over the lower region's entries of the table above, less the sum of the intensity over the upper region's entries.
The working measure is 296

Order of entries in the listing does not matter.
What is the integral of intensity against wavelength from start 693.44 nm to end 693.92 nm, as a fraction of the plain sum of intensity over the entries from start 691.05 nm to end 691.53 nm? 0.158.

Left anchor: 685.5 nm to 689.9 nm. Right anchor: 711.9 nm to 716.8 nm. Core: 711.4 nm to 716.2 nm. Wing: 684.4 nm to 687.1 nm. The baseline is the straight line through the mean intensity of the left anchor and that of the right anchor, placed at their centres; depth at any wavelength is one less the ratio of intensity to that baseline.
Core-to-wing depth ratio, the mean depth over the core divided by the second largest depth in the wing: -0.02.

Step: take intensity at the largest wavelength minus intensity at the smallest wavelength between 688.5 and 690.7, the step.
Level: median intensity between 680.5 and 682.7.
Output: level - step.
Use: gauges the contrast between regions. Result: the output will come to 9.9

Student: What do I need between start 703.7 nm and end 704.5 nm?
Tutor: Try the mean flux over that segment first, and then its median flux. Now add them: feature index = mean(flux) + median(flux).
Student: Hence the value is 18.8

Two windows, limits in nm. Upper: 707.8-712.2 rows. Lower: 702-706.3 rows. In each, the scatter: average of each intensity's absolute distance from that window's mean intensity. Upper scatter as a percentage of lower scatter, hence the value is 105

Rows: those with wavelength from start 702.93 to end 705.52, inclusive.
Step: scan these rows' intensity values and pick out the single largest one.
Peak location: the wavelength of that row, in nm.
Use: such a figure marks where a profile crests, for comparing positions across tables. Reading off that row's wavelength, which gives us 705.441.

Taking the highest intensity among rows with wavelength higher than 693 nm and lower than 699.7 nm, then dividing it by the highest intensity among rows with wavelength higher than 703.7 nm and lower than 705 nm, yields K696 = 1.06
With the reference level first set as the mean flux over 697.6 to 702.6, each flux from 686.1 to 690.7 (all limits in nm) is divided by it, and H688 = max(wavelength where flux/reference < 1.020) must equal 690.654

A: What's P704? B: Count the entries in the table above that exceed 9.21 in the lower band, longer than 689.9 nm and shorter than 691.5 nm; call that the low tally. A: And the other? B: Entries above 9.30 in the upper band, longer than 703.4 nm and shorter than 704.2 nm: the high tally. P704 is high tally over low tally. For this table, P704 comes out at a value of 0.20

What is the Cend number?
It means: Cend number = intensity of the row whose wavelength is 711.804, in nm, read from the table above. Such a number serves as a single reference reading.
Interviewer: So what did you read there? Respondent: 9.574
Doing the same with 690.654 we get 9.279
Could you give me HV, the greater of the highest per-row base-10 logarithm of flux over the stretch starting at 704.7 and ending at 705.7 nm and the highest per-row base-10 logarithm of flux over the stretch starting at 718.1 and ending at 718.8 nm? 0.9845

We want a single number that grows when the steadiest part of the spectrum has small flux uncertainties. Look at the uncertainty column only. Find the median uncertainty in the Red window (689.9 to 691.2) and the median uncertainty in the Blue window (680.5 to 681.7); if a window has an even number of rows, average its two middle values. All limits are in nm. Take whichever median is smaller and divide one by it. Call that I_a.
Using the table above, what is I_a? 5.6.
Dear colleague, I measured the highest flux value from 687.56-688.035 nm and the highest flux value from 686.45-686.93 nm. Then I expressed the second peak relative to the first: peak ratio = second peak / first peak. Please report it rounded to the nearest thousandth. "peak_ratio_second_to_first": 1.010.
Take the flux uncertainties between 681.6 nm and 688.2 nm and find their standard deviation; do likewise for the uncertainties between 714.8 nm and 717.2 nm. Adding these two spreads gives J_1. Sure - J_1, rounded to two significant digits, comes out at 0.020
